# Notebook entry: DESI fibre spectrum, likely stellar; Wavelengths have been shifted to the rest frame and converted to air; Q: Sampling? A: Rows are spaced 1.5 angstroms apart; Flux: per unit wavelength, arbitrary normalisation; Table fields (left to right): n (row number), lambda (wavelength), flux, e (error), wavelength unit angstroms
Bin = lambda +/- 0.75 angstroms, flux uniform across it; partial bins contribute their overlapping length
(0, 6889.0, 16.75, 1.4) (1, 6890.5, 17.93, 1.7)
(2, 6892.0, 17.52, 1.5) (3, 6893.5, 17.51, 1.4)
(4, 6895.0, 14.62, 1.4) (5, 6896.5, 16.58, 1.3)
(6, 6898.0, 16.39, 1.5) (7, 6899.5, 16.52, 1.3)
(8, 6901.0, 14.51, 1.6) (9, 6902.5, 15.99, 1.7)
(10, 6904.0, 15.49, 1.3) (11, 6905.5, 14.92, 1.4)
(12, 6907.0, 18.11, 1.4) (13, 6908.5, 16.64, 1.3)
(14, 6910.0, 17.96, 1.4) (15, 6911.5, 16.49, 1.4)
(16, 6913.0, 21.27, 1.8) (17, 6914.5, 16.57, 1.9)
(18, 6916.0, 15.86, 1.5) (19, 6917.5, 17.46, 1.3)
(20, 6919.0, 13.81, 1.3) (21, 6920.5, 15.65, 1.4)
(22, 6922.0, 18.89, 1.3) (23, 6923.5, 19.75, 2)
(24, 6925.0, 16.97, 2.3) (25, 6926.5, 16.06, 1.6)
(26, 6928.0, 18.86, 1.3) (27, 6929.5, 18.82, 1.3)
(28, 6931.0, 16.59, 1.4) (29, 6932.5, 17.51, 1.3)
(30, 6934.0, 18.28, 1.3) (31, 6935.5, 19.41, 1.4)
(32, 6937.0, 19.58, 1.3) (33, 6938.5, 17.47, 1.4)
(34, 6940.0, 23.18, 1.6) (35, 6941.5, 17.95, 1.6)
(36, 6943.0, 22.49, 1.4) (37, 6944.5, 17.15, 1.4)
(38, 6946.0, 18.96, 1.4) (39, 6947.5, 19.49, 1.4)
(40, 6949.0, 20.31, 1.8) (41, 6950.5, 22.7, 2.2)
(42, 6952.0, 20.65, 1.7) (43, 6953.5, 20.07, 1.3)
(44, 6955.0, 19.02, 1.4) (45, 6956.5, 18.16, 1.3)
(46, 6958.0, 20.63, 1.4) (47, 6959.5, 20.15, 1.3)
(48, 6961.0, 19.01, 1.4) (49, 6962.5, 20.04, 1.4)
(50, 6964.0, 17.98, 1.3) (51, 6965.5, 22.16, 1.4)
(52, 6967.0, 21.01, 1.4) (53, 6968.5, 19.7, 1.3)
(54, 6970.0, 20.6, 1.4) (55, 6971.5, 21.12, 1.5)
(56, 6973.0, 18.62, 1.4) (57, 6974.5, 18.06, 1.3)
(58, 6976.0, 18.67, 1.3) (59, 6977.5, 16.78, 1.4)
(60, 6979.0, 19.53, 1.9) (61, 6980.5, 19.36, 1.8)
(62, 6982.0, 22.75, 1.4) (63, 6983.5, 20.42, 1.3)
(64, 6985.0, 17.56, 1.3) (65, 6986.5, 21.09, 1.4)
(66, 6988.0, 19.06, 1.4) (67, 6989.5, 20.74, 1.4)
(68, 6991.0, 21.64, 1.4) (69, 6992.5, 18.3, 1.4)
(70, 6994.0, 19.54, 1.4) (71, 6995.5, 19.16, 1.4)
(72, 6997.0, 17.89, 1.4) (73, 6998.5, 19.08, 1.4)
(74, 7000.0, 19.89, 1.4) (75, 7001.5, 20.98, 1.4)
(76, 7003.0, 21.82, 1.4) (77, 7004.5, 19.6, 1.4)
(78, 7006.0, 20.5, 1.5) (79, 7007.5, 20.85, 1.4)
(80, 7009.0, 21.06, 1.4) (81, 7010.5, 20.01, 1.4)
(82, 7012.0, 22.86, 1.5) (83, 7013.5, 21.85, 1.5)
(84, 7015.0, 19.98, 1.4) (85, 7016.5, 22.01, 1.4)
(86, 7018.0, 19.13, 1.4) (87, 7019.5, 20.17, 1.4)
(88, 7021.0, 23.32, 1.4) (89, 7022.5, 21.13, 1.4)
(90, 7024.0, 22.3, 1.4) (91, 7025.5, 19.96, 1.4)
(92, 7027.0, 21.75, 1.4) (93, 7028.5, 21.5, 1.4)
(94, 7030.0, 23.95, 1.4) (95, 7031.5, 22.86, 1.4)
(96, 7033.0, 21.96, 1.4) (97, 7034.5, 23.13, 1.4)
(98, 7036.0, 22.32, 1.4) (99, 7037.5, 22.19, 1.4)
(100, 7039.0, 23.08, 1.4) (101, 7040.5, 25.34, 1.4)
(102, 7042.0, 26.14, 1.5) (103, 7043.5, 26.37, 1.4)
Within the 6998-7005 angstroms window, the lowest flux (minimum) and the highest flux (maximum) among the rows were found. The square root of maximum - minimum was 1.7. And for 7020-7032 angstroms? 2.0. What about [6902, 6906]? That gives 1.0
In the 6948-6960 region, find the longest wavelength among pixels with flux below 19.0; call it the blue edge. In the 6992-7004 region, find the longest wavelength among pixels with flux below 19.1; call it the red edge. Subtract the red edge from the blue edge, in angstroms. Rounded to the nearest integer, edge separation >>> -42 angstroms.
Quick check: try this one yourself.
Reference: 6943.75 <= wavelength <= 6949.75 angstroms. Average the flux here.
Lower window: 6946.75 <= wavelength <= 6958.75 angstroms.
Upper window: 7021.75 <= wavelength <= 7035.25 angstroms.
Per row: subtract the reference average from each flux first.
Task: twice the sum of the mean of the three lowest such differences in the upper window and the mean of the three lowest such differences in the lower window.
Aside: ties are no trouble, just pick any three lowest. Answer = 3.6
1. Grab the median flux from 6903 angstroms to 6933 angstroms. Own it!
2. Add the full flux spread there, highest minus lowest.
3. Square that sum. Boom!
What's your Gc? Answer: 589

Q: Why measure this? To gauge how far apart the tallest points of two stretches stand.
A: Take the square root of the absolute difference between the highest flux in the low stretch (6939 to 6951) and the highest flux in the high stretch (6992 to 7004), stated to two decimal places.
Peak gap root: 1.17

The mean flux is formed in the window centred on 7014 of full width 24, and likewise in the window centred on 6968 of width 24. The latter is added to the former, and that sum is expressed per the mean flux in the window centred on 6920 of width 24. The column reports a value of 2.34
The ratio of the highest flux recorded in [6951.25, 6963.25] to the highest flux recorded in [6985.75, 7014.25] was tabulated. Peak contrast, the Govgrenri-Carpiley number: 0.90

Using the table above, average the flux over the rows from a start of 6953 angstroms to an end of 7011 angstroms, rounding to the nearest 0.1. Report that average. 19.8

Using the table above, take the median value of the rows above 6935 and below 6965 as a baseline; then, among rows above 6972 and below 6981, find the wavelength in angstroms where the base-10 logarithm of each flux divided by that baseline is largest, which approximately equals 6979.0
